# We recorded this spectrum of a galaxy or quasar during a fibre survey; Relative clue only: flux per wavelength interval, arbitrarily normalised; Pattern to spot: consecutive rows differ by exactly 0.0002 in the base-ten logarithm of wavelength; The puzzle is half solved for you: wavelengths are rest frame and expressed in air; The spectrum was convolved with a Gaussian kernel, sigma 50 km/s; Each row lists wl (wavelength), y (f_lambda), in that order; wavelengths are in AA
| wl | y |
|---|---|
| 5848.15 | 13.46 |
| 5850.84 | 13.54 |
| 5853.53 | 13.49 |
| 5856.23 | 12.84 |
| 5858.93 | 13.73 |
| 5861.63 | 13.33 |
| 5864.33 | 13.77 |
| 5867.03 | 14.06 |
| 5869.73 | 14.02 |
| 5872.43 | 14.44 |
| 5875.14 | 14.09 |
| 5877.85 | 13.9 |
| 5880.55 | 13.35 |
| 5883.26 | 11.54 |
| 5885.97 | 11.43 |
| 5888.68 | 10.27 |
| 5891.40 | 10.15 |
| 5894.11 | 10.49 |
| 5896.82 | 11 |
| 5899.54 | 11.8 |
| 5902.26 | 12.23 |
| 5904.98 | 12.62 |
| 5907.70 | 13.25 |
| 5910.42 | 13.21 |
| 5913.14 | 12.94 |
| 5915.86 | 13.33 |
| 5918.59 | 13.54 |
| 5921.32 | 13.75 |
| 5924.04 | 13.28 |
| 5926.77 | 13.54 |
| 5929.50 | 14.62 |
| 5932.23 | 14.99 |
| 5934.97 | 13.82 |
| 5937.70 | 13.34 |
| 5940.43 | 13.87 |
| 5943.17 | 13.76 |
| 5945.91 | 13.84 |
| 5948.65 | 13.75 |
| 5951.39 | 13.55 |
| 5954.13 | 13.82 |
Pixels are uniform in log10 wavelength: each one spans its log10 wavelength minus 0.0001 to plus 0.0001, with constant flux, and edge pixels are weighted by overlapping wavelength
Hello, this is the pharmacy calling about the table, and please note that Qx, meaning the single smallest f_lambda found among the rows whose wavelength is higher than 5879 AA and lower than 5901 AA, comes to 10.15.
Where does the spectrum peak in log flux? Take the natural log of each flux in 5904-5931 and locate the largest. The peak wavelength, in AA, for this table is 5929.50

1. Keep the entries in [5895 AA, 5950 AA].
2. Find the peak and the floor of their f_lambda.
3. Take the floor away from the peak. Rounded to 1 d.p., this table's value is 4.0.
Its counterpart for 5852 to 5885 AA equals 2.9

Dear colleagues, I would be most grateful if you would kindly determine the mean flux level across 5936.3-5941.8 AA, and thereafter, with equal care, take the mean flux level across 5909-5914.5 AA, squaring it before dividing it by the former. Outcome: 13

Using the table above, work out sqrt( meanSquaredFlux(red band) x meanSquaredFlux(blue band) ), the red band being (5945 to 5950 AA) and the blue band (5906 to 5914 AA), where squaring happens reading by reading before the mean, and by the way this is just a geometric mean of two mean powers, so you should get 181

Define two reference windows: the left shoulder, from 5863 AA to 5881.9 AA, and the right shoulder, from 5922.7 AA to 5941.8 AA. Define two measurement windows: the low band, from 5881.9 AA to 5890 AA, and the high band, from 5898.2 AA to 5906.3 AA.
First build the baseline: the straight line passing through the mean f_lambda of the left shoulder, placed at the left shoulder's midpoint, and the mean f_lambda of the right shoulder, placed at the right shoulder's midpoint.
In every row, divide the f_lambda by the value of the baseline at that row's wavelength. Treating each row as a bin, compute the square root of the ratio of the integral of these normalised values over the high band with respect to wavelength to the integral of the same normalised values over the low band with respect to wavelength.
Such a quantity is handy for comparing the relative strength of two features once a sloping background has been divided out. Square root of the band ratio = 1.05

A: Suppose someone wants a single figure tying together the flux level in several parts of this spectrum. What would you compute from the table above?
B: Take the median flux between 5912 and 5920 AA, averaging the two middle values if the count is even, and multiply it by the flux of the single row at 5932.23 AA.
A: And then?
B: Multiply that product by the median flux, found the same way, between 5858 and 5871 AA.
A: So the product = 2751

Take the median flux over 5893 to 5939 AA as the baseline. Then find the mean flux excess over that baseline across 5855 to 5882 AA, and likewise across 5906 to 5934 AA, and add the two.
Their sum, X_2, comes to 0.8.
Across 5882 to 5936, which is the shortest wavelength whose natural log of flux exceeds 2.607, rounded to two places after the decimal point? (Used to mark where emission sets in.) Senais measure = 5921.32 AA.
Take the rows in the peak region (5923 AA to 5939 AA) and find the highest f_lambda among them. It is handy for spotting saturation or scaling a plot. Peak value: 14.99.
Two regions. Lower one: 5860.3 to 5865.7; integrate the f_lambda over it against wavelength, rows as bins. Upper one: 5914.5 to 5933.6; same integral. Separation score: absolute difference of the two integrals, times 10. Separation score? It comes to 1916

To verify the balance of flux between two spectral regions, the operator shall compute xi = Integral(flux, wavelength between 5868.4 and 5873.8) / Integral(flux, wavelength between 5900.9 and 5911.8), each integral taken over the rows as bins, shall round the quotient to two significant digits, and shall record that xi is 0.55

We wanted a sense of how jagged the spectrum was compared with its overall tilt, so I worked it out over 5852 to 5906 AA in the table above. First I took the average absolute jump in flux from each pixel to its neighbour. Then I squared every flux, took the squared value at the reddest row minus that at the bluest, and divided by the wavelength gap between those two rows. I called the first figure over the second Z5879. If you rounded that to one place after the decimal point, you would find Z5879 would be -1.2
